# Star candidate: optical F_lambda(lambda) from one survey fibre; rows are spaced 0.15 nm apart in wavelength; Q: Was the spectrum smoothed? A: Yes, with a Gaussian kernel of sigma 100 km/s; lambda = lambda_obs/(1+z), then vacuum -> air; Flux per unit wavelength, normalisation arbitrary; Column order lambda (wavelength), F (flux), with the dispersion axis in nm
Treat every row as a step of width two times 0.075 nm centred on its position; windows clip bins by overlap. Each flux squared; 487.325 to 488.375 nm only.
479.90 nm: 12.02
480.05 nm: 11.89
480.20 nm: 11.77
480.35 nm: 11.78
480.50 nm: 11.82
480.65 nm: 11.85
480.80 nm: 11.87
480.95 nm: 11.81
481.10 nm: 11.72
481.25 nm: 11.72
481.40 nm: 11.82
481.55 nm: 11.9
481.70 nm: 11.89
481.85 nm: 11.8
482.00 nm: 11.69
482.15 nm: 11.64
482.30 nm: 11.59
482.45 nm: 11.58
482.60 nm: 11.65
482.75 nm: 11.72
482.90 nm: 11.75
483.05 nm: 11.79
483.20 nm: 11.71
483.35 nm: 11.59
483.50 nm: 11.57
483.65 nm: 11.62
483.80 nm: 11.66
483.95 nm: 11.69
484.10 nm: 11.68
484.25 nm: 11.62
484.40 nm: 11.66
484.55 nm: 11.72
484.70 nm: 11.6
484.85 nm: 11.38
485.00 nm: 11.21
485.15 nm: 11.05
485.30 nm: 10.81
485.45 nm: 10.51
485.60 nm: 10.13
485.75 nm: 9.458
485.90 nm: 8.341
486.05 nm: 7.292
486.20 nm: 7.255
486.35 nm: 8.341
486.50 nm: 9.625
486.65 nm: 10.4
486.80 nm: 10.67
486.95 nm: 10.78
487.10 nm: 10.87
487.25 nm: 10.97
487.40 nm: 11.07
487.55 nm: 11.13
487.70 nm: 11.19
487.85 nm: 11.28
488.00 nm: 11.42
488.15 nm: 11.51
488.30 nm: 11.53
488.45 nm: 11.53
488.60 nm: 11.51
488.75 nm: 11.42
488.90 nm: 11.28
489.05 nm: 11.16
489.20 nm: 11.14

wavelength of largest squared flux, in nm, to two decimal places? 488.30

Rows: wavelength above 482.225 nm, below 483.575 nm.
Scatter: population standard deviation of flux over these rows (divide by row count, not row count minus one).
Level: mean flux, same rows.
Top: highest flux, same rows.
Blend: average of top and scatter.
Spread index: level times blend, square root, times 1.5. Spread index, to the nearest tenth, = 12.5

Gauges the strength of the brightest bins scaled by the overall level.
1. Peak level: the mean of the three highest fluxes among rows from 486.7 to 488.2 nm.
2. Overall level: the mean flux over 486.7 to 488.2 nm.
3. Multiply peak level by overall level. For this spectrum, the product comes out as 126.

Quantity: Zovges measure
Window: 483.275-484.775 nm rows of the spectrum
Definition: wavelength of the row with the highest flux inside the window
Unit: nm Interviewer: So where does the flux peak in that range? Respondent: 484.55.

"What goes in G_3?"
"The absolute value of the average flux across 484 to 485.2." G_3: 11.5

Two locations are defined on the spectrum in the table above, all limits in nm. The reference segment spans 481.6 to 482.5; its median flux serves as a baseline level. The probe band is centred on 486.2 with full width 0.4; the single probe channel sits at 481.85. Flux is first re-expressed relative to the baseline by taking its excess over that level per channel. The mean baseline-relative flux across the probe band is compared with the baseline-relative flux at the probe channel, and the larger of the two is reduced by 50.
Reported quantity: -49.9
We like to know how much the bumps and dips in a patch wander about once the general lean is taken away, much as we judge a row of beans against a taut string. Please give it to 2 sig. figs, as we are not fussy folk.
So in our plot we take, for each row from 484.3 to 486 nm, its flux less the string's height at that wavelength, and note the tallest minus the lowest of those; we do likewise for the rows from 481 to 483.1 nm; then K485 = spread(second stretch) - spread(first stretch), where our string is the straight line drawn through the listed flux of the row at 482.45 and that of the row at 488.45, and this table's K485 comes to -3.1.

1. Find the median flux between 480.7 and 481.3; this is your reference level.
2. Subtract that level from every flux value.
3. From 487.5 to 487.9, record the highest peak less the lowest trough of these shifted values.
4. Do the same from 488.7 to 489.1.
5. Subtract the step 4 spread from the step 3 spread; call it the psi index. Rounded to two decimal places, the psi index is -0.11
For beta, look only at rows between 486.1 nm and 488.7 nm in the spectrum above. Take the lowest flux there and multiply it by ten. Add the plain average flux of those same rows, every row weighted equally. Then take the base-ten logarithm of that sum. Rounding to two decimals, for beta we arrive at 1.92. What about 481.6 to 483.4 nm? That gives 2.11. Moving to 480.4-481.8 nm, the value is 2.11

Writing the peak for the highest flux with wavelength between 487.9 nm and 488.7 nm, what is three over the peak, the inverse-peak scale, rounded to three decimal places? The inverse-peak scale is 0.260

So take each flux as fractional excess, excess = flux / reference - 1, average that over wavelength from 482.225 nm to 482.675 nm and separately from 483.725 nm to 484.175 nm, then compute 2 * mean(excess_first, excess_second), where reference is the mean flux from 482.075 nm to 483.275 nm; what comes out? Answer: -0.006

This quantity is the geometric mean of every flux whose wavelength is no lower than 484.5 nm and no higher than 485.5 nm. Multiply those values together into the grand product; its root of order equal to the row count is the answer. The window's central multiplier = 11.2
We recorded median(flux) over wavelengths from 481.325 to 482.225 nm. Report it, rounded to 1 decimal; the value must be 11.8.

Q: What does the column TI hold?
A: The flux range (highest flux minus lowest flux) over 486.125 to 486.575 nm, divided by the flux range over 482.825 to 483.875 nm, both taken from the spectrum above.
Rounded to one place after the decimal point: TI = 10.8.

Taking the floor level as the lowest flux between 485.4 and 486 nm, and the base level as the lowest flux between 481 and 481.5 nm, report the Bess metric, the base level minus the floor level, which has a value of 3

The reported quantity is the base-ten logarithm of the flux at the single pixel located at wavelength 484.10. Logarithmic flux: 1.067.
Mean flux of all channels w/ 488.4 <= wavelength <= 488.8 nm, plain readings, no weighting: 11.5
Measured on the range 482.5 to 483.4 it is 11.7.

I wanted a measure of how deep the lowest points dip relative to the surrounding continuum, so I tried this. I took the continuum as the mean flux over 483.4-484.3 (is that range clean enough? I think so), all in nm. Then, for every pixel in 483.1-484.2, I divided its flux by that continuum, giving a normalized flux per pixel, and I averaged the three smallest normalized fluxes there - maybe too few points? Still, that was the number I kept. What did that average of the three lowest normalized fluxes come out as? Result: 1.00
